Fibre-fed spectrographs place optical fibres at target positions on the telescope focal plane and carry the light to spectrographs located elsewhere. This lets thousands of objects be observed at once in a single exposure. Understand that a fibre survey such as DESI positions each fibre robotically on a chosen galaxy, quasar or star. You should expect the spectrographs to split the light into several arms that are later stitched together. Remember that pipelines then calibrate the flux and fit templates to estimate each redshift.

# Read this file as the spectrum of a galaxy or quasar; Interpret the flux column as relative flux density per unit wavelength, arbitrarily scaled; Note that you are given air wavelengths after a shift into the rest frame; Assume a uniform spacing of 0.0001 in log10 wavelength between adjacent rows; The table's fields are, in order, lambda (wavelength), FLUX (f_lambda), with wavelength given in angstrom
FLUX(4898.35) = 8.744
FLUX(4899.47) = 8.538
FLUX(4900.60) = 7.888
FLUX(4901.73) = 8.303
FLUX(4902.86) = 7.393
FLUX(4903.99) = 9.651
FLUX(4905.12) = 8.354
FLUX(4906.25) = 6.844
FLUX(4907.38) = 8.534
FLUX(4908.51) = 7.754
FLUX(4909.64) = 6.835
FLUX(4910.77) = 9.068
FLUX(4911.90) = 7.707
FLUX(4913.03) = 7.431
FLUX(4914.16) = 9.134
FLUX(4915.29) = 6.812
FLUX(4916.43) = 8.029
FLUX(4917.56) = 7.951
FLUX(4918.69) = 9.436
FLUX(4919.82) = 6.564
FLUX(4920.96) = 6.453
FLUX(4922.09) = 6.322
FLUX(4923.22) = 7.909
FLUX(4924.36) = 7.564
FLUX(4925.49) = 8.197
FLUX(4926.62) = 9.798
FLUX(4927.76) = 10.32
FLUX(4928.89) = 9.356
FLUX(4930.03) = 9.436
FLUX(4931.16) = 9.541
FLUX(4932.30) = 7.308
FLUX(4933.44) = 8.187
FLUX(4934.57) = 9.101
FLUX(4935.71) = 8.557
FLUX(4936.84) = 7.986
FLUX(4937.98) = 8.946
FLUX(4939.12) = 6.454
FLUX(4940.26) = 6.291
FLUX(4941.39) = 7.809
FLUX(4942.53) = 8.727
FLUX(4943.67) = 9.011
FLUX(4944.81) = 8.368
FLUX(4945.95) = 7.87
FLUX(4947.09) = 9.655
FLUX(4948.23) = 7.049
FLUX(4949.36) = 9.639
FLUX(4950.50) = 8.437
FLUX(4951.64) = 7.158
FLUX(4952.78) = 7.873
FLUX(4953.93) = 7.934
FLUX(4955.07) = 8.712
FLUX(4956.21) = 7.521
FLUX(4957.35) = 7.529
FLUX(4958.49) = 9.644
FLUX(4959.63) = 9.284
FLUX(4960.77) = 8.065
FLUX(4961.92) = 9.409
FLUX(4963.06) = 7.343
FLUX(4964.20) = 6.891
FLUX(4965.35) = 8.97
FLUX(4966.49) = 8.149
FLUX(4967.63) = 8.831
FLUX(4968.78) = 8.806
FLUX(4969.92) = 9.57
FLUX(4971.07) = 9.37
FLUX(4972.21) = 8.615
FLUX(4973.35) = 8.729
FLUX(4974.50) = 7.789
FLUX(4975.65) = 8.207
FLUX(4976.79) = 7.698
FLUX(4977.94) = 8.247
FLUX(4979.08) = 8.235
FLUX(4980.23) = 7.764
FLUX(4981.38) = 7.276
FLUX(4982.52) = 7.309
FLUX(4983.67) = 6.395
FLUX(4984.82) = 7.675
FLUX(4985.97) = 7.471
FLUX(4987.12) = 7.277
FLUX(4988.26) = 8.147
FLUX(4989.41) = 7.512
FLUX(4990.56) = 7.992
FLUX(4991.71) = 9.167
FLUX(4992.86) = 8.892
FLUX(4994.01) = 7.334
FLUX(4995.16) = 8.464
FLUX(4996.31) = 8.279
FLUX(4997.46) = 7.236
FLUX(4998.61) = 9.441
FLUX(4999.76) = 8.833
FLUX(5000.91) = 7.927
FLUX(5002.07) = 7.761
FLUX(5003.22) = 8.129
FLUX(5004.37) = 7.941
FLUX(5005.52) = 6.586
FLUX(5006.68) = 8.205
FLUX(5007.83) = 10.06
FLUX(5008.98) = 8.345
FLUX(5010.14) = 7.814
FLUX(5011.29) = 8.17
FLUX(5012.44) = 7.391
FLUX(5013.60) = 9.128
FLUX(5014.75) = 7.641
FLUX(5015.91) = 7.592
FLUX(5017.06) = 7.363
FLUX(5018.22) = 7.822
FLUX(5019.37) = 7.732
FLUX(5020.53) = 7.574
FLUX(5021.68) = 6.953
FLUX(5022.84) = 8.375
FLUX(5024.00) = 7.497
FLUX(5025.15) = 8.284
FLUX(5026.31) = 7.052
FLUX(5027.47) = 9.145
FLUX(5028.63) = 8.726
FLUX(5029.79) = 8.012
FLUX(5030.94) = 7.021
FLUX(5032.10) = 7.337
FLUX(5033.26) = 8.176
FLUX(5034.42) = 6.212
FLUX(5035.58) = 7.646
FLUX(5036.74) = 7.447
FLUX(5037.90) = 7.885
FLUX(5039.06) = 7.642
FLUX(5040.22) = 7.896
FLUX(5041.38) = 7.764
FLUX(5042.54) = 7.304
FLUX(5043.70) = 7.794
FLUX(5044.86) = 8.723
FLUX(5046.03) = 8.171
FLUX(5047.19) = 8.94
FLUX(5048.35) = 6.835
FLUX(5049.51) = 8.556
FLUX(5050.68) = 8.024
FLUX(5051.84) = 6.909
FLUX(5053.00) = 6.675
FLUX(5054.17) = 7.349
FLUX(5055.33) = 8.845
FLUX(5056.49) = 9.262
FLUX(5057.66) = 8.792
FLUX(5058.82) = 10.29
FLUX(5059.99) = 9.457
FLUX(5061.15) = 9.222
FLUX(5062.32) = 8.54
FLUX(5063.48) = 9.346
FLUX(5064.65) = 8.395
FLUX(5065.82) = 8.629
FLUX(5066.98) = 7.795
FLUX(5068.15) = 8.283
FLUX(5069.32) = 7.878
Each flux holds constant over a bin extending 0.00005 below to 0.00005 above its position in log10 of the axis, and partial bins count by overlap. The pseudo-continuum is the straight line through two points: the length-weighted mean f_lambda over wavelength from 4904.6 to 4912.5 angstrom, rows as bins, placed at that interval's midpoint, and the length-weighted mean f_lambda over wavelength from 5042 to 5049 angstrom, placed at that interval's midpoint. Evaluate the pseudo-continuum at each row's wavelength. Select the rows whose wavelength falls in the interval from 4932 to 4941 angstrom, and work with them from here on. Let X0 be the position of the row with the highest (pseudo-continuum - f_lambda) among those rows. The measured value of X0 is 4940.26 angstrom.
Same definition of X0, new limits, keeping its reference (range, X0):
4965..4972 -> 4966.49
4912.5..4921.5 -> 4920.96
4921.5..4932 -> 4922.09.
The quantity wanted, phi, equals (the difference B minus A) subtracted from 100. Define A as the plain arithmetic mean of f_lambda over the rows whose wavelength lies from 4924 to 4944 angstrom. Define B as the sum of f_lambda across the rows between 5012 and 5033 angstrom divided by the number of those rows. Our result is 101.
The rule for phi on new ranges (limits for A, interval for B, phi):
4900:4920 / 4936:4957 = 100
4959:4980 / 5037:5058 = 100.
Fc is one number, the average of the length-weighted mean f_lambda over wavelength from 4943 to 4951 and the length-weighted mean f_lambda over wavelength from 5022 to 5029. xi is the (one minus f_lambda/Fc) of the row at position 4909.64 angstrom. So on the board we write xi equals 0.18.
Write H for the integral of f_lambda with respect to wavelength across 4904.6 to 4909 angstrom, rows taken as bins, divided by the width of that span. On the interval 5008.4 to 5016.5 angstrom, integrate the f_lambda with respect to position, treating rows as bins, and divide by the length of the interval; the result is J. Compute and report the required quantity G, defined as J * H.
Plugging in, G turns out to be 63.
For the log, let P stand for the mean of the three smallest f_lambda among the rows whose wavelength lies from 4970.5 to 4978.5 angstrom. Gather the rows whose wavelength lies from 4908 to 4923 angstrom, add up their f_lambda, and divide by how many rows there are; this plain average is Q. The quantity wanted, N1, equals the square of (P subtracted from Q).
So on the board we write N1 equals 0.1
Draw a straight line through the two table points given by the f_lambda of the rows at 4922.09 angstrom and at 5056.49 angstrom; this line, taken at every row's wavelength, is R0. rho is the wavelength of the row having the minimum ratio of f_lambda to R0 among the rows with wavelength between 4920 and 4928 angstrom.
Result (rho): 4922.09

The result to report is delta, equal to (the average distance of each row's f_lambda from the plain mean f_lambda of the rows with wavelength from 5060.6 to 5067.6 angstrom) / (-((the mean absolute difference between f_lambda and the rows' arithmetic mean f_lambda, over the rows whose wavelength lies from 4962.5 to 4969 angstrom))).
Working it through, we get -0.60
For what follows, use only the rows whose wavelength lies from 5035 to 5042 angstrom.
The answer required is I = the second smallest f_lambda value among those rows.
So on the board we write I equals 7.642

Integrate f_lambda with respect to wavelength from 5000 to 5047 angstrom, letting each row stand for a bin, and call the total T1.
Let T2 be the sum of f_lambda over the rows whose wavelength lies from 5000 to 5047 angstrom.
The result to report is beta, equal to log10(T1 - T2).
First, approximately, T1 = 370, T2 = 314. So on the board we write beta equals 1.75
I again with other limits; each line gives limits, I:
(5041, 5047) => 7.764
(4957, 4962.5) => 8.065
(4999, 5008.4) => 7.761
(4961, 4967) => 7.343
